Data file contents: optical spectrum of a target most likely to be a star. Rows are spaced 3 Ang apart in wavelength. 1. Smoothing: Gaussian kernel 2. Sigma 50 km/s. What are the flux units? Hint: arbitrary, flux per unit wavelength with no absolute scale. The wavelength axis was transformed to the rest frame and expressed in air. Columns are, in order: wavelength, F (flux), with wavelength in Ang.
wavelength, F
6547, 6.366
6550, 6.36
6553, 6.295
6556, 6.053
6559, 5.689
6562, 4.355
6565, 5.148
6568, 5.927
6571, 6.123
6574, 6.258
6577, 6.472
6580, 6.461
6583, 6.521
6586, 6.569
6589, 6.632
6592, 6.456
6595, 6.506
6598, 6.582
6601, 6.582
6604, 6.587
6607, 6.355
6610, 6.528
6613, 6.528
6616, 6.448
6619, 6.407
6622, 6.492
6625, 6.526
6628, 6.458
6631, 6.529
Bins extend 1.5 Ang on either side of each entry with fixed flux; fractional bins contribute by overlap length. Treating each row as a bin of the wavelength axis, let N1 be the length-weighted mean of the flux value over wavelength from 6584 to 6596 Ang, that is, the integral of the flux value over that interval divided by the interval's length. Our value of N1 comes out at 6.54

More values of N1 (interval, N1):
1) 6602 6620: 6.48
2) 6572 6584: 6.41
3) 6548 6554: 6.33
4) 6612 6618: 6.48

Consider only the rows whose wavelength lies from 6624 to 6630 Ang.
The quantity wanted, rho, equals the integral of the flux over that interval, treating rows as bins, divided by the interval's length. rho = 6.49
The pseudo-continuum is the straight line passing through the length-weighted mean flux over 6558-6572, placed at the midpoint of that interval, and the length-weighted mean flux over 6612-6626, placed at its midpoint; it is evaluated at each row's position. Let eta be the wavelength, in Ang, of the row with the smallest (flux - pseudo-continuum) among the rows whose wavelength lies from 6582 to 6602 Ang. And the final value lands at 6601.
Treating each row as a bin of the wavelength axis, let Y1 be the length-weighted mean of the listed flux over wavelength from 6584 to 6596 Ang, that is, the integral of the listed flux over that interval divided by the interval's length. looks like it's 6.54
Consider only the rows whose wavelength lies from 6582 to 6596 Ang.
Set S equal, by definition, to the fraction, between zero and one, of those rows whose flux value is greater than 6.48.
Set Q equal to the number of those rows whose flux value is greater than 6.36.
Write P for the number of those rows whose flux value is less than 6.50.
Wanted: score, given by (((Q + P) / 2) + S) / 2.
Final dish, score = 1.9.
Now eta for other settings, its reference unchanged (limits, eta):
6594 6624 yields 6619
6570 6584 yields 6571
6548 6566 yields 6562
